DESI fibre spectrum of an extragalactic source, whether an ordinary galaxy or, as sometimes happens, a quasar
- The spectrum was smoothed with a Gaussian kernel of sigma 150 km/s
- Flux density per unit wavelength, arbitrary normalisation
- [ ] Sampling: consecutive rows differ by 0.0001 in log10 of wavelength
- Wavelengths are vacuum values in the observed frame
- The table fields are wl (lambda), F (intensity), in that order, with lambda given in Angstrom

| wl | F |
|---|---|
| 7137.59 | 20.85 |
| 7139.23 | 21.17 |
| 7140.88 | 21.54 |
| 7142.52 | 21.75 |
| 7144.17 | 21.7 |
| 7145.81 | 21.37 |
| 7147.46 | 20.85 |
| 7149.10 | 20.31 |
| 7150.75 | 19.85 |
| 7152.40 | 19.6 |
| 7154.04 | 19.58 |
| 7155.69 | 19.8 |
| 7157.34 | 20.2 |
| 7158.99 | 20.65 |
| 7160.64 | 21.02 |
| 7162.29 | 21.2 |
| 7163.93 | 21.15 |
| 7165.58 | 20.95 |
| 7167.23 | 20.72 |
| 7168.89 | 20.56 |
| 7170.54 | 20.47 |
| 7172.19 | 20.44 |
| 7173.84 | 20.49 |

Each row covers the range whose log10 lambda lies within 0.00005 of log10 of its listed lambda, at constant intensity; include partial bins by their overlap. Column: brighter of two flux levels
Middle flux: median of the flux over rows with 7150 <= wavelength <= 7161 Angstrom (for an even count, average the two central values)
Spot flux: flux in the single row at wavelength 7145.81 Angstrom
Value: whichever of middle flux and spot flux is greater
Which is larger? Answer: 21.4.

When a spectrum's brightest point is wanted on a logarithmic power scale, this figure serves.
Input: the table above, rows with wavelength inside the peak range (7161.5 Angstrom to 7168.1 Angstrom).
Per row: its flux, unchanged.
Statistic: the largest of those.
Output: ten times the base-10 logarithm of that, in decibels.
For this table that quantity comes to 13.3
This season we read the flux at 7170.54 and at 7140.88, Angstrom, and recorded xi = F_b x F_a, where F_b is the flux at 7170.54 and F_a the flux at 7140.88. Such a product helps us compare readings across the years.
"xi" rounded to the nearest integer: 441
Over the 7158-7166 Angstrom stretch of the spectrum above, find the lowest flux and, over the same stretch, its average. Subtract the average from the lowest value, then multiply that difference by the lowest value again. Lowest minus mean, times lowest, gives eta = -7.1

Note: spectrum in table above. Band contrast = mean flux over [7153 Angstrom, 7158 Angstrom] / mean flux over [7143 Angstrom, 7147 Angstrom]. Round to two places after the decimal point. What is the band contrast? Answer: 0.92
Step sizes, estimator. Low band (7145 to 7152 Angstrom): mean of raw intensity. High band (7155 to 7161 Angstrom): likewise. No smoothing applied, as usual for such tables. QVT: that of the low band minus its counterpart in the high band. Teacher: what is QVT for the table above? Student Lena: 0.2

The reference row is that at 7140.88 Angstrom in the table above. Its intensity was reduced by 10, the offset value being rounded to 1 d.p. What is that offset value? 11.5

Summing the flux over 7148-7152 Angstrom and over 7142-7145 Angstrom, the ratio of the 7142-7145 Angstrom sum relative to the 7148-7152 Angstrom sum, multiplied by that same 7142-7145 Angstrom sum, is 47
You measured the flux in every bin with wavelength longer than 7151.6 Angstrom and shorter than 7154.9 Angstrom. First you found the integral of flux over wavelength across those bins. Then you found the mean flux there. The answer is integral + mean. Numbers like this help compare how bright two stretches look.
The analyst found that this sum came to 84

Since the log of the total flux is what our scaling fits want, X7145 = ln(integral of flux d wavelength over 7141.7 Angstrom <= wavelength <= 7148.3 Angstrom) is 4.95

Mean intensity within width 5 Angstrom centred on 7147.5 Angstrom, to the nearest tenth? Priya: 20.8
